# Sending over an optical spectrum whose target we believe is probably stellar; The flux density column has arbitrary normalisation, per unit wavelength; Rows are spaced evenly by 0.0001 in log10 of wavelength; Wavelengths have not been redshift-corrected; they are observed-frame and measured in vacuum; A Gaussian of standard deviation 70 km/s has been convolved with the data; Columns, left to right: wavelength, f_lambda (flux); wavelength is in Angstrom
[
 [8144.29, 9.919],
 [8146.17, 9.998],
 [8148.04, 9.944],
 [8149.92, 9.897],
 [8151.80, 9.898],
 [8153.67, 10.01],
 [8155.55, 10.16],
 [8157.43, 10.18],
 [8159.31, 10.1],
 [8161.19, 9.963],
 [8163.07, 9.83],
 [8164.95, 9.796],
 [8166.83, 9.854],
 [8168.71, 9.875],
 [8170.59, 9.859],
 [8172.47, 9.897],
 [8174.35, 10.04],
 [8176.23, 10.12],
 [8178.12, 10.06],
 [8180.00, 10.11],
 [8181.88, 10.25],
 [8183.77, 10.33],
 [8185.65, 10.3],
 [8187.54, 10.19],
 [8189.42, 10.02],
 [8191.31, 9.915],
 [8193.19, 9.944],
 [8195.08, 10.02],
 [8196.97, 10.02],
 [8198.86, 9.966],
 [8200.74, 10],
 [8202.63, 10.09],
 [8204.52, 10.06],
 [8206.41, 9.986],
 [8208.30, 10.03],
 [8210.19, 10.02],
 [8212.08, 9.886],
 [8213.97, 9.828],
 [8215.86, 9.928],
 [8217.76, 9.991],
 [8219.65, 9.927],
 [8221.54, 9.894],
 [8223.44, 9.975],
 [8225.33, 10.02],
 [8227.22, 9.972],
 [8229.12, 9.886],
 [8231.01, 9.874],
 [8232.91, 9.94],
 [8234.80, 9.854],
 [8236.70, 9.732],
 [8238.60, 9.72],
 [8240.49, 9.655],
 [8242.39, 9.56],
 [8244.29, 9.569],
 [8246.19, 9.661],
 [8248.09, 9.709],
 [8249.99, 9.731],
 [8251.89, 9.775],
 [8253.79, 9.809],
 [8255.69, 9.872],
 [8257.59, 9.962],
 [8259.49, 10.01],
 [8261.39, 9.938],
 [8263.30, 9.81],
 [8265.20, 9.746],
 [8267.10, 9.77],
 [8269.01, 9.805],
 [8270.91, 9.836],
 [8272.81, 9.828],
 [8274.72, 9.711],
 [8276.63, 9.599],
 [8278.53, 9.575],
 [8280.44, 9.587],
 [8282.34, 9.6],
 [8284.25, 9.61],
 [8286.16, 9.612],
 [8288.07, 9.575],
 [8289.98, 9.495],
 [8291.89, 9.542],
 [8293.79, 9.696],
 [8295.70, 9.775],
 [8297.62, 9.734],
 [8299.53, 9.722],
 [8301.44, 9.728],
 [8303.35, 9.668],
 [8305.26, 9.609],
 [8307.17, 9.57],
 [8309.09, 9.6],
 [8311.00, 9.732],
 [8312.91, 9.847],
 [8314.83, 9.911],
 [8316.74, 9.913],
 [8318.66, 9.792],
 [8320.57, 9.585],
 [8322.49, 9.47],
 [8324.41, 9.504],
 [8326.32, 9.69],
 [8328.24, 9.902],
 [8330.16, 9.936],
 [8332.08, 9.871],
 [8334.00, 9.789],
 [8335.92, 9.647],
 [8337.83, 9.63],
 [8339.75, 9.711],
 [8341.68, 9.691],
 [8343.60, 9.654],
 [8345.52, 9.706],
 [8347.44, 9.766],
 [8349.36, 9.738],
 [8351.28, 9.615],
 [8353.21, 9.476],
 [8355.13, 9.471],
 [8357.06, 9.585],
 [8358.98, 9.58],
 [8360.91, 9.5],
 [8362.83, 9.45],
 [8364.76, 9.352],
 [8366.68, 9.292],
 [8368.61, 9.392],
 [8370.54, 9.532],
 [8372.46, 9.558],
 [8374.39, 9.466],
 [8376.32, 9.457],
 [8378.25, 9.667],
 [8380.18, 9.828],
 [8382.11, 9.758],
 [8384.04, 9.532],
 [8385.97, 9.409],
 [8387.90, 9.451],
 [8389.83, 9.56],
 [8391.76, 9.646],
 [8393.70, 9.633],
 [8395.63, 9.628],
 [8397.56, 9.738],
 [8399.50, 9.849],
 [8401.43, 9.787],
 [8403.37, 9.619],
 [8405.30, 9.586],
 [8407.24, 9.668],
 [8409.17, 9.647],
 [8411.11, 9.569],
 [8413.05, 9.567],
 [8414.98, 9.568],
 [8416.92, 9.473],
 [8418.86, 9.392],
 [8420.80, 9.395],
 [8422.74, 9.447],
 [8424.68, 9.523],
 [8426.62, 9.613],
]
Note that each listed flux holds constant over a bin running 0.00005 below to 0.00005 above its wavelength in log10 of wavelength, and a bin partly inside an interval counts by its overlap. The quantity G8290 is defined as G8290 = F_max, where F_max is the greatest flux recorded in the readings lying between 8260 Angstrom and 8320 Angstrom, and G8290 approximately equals 9.938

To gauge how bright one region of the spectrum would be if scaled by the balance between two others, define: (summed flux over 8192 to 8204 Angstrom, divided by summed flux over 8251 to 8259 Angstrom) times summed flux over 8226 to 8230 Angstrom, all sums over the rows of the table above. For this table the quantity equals 30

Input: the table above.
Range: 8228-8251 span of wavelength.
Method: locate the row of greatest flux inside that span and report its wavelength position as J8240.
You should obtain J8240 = 8232.91 Angstrom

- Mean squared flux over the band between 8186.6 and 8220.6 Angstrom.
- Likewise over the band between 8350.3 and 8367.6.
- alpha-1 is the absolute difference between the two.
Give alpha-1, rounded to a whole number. 10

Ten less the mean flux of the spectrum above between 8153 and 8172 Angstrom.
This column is 0.04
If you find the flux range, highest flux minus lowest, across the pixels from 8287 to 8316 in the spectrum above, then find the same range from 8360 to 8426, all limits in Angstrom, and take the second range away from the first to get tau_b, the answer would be -0.1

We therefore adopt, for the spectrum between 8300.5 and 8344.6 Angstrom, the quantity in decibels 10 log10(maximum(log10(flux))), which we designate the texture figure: -0.01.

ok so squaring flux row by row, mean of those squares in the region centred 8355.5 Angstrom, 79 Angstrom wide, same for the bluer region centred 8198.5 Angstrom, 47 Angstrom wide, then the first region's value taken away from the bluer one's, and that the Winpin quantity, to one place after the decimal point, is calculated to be 8.3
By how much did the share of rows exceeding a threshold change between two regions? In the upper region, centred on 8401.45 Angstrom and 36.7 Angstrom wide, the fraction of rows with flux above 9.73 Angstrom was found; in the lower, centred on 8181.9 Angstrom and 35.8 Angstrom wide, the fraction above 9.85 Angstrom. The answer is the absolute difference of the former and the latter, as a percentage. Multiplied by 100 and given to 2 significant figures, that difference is 79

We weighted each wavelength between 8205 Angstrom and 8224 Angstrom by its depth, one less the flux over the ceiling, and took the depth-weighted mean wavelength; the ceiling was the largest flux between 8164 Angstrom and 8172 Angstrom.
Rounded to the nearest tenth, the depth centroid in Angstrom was 8213.5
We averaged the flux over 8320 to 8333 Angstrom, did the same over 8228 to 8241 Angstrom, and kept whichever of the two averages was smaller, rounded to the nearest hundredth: 9.71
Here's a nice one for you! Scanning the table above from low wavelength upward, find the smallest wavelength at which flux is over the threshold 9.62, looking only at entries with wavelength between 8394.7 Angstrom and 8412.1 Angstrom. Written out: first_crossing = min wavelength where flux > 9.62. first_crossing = 8395.63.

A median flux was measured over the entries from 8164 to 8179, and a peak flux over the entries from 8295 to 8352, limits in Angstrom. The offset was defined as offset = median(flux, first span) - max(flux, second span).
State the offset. -0.05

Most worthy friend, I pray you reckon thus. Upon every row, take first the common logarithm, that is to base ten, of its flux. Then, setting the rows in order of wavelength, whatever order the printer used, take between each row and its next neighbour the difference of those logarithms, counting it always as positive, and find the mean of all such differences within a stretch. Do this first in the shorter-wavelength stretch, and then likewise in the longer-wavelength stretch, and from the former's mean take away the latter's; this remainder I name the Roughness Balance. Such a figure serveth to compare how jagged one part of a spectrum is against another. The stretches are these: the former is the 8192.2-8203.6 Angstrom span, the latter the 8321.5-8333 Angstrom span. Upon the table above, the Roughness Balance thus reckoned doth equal -0.0025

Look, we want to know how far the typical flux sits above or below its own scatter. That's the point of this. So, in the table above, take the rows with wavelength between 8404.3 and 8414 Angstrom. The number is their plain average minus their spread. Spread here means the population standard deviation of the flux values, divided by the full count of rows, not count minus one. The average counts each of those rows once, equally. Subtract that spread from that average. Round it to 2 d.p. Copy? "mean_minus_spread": 9.57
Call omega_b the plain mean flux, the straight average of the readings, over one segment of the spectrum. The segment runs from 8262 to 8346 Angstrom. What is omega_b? 9.70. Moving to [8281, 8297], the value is 9.61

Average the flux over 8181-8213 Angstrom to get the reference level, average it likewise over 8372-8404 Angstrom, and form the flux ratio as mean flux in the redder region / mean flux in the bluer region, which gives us 0.956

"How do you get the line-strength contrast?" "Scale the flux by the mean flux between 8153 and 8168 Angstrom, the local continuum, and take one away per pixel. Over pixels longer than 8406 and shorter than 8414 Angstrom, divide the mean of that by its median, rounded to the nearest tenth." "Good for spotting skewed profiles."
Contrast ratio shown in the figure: 1.0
